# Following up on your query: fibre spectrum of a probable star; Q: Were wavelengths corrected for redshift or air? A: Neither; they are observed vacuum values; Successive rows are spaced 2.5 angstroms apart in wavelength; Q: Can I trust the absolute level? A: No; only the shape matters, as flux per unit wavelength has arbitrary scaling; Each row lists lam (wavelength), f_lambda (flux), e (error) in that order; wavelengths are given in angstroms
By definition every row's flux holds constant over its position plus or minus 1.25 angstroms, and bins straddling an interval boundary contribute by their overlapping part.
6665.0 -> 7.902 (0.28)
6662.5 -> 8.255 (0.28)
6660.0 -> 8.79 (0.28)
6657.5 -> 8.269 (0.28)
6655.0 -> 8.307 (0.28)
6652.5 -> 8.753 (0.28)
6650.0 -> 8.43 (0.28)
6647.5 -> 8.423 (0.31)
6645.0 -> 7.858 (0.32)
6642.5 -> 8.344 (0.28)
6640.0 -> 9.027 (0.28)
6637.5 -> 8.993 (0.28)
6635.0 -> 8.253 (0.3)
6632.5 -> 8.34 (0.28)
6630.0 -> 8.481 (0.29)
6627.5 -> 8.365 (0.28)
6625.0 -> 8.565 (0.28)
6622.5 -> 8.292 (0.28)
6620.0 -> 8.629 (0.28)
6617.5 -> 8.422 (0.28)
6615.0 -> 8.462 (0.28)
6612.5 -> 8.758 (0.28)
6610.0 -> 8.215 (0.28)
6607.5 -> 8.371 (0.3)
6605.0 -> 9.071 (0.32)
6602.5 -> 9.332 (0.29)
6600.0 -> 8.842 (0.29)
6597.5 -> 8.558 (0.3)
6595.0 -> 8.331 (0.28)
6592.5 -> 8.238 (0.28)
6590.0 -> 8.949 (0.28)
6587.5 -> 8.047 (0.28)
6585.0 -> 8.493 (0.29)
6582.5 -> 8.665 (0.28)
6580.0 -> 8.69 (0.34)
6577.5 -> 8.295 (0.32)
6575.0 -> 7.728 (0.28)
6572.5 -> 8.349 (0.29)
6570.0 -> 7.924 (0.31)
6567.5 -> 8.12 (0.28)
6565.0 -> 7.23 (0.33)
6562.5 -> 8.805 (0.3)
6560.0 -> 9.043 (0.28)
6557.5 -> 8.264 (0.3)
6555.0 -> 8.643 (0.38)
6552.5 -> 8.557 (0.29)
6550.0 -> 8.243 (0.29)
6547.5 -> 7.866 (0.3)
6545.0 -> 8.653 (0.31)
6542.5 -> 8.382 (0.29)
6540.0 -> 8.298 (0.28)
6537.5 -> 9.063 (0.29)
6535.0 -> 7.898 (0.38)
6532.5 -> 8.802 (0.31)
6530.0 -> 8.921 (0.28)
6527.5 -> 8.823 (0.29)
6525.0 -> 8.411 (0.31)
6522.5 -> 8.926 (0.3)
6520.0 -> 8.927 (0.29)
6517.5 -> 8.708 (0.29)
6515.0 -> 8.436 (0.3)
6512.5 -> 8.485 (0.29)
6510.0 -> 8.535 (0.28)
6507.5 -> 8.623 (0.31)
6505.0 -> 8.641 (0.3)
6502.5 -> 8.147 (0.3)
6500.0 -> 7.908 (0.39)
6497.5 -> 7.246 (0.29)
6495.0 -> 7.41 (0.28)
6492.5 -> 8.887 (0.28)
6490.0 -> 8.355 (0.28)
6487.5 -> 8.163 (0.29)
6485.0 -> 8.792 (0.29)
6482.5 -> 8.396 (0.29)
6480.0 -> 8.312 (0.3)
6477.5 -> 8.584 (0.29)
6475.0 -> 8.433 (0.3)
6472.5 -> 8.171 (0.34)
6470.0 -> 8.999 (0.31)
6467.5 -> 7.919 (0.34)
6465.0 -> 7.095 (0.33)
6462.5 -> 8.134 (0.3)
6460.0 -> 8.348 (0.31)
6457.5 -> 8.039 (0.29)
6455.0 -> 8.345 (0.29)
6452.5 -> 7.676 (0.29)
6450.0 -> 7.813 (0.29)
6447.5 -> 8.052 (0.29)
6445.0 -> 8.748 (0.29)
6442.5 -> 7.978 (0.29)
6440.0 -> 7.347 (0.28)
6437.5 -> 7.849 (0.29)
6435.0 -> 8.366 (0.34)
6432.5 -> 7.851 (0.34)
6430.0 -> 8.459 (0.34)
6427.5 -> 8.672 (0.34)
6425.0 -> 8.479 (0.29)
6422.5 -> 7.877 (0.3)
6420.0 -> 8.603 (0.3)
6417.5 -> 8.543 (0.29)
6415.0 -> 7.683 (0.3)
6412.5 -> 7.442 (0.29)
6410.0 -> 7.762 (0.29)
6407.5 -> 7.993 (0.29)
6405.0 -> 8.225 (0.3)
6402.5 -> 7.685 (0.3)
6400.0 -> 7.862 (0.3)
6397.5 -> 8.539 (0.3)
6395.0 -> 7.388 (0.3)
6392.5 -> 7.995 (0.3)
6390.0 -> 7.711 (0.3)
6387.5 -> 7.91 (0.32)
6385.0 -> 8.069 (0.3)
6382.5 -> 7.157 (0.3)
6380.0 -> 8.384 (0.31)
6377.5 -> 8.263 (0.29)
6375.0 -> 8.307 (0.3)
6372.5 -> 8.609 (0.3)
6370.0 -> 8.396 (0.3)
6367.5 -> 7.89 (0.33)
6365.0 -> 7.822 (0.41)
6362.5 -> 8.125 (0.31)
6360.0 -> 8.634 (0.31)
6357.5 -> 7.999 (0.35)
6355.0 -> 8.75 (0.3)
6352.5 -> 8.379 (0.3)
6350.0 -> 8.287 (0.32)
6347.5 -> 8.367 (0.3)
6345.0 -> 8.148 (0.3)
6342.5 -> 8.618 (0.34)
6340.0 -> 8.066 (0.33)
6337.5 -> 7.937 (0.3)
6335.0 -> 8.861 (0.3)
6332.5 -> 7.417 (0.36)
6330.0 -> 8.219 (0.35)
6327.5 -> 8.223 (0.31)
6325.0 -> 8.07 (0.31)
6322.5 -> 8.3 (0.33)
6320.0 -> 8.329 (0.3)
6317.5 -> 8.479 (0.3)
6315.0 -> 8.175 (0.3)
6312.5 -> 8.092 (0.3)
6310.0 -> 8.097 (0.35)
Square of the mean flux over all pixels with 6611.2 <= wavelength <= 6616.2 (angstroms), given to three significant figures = 74.1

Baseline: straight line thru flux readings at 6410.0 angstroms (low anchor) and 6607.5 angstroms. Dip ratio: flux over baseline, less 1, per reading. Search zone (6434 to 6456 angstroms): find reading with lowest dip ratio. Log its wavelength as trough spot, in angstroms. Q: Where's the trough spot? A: 6440.0 angstroms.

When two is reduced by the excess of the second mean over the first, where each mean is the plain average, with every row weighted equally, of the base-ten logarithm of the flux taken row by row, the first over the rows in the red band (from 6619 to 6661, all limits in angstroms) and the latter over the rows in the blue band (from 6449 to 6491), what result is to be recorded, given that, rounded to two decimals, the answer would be 2.01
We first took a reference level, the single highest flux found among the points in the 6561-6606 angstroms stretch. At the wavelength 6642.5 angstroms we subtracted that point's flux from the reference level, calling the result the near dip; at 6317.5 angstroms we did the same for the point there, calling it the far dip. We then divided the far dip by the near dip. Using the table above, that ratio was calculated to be 0.9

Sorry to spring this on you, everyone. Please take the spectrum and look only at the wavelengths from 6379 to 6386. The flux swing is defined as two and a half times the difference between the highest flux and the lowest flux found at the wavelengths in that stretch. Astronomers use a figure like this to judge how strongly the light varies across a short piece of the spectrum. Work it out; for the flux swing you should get 3.1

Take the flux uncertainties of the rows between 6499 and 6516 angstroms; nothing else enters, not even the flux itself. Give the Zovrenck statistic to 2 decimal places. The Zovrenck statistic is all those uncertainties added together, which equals 2.17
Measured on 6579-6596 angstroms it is 2.03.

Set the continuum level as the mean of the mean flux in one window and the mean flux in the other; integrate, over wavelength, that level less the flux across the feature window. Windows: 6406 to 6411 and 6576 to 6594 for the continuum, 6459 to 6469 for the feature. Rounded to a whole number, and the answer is 3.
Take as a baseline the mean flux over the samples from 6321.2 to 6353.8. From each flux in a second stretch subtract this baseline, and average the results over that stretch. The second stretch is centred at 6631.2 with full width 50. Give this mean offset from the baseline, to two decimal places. 0.24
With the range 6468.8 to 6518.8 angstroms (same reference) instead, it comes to 0.14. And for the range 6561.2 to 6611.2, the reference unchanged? 0.19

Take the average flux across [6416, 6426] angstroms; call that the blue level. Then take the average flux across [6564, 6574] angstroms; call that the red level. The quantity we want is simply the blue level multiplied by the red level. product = 66.2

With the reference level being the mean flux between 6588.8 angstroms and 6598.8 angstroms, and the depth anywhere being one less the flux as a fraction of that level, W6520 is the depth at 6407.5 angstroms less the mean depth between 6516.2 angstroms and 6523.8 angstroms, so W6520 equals 0.10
